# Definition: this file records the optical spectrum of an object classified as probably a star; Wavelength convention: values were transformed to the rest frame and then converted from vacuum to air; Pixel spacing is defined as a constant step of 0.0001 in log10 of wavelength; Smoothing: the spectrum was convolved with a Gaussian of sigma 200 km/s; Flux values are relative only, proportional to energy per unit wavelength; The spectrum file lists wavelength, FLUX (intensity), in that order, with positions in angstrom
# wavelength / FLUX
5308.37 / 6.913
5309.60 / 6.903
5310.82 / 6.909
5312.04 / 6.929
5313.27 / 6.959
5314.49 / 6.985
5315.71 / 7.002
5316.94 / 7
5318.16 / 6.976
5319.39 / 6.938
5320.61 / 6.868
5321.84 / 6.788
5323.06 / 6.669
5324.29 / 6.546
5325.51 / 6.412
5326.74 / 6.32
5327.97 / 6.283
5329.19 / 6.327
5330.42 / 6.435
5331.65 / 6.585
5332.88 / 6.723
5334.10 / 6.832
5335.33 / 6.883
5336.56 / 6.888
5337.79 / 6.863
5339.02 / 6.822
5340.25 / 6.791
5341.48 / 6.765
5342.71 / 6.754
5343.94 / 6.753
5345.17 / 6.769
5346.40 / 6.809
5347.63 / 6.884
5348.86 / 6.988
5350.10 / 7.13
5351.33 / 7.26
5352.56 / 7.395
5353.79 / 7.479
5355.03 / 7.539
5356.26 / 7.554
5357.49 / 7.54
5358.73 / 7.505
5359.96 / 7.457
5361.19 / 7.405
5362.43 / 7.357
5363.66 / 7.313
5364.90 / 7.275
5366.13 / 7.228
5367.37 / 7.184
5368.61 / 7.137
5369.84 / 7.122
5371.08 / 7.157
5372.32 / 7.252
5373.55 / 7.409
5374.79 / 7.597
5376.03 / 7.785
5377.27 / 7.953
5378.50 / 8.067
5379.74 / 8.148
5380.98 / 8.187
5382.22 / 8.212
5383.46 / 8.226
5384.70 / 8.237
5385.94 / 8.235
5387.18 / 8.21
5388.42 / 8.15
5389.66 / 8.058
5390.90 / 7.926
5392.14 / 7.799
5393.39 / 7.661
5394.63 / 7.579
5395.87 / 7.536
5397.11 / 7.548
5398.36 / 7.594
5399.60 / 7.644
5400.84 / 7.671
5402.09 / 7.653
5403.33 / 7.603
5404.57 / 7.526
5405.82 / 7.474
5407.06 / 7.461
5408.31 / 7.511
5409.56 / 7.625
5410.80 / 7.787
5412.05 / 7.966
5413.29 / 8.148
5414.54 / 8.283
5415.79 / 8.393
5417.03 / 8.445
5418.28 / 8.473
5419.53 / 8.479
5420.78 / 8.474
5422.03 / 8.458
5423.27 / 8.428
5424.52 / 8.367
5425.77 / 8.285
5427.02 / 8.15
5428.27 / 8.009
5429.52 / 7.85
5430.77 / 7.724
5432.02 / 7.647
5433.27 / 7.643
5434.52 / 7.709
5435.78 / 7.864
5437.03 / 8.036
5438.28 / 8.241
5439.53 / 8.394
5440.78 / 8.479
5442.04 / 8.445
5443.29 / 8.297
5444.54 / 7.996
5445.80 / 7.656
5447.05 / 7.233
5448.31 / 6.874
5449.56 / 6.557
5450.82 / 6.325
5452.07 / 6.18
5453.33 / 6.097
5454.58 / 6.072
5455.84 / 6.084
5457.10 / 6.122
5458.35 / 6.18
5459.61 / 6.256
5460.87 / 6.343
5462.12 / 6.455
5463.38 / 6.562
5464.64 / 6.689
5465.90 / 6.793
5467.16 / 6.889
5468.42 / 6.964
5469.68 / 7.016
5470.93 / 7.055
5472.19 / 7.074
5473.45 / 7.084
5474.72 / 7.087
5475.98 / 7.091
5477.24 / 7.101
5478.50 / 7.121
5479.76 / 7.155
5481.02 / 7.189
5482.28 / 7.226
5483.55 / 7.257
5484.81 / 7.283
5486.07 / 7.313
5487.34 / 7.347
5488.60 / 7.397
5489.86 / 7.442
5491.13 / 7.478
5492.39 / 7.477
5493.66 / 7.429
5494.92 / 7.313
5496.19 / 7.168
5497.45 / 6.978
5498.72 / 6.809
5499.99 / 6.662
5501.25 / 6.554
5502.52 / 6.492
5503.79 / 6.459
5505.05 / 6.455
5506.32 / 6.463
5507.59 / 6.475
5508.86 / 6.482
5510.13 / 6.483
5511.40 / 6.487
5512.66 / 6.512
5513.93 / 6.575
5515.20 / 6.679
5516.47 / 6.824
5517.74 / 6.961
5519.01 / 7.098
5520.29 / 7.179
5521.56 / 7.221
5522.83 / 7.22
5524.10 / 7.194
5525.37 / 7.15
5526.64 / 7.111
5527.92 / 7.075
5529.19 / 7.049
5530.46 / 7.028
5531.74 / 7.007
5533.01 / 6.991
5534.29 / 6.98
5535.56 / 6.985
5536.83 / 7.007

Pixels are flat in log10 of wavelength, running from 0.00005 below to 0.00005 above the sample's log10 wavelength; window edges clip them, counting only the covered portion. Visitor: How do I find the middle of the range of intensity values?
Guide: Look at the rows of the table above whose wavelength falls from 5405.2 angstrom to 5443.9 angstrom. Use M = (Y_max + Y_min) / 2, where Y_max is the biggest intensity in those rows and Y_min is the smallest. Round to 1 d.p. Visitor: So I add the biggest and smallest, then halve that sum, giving 8.0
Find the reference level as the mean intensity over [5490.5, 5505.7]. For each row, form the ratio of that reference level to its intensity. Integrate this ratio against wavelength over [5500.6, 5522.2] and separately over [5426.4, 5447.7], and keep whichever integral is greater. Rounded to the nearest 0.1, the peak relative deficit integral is 22.5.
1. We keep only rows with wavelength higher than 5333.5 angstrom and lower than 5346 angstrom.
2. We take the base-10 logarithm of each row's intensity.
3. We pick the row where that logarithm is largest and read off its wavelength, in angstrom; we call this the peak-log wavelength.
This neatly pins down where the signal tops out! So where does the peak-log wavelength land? 5336.56 angstrom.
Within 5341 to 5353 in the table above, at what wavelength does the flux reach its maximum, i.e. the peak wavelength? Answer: 5352.56 angstrom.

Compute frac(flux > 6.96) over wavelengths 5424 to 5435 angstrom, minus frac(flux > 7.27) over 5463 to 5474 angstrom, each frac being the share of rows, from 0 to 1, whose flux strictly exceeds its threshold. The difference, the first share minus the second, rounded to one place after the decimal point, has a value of 1.0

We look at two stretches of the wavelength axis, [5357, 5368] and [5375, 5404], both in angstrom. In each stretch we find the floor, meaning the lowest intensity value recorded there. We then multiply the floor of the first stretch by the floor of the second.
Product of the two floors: 54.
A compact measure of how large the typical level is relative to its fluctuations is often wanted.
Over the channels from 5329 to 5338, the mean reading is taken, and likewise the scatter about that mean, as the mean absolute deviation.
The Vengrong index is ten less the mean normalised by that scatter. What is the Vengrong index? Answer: -27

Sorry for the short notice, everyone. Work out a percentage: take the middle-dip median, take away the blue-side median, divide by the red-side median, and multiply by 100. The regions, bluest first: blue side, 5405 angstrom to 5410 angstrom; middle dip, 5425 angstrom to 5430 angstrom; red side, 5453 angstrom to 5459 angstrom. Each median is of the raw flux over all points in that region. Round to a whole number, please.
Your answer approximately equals 10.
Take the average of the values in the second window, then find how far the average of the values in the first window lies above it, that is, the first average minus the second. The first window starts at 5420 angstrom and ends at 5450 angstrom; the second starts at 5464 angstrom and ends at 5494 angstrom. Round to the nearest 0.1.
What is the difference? 0.8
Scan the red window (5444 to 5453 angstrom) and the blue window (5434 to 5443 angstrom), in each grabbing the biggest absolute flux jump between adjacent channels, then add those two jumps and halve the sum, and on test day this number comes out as 0.31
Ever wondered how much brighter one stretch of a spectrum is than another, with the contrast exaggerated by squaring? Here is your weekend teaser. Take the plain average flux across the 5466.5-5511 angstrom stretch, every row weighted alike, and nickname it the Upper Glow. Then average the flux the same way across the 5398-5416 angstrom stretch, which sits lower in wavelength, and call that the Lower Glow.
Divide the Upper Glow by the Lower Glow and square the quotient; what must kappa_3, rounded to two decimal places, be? 0.82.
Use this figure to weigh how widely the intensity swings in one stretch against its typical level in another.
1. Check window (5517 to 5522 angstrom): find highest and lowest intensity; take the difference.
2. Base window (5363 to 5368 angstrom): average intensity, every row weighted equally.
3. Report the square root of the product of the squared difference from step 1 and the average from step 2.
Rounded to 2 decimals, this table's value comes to 0.70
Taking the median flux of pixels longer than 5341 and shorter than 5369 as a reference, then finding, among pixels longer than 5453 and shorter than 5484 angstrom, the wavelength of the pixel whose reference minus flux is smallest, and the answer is 5483.55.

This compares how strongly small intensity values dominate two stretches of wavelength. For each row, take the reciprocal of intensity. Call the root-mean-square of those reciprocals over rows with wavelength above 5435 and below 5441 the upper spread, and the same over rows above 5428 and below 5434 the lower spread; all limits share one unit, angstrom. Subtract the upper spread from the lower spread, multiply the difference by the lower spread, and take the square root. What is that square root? 0.0292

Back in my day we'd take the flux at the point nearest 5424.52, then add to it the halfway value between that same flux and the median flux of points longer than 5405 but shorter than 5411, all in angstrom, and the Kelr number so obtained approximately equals 16.3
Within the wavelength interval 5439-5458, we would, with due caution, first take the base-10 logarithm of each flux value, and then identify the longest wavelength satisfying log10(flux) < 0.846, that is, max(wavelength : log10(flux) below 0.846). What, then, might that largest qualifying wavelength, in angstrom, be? 5457.10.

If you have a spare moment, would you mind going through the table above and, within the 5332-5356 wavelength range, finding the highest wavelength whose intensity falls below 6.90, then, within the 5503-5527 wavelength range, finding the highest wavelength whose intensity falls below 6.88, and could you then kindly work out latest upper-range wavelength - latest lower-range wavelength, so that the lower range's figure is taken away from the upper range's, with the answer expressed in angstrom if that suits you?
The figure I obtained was 168.8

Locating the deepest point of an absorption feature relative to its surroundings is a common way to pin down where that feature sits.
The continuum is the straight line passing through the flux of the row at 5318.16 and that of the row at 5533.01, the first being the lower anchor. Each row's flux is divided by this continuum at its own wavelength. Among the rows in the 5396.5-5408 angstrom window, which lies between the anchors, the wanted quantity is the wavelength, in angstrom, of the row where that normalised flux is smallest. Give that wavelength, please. 5407.06 angstrom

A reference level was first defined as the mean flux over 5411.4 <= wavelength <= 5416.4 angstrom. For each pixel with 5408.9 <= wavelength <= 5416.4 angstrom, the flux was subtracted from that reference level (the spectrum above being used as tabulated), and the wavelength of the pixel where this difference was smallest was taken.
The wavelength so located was 5415.79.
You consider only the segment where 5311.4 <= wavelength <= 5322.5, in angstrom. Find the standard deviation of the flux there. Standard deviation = 0.07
